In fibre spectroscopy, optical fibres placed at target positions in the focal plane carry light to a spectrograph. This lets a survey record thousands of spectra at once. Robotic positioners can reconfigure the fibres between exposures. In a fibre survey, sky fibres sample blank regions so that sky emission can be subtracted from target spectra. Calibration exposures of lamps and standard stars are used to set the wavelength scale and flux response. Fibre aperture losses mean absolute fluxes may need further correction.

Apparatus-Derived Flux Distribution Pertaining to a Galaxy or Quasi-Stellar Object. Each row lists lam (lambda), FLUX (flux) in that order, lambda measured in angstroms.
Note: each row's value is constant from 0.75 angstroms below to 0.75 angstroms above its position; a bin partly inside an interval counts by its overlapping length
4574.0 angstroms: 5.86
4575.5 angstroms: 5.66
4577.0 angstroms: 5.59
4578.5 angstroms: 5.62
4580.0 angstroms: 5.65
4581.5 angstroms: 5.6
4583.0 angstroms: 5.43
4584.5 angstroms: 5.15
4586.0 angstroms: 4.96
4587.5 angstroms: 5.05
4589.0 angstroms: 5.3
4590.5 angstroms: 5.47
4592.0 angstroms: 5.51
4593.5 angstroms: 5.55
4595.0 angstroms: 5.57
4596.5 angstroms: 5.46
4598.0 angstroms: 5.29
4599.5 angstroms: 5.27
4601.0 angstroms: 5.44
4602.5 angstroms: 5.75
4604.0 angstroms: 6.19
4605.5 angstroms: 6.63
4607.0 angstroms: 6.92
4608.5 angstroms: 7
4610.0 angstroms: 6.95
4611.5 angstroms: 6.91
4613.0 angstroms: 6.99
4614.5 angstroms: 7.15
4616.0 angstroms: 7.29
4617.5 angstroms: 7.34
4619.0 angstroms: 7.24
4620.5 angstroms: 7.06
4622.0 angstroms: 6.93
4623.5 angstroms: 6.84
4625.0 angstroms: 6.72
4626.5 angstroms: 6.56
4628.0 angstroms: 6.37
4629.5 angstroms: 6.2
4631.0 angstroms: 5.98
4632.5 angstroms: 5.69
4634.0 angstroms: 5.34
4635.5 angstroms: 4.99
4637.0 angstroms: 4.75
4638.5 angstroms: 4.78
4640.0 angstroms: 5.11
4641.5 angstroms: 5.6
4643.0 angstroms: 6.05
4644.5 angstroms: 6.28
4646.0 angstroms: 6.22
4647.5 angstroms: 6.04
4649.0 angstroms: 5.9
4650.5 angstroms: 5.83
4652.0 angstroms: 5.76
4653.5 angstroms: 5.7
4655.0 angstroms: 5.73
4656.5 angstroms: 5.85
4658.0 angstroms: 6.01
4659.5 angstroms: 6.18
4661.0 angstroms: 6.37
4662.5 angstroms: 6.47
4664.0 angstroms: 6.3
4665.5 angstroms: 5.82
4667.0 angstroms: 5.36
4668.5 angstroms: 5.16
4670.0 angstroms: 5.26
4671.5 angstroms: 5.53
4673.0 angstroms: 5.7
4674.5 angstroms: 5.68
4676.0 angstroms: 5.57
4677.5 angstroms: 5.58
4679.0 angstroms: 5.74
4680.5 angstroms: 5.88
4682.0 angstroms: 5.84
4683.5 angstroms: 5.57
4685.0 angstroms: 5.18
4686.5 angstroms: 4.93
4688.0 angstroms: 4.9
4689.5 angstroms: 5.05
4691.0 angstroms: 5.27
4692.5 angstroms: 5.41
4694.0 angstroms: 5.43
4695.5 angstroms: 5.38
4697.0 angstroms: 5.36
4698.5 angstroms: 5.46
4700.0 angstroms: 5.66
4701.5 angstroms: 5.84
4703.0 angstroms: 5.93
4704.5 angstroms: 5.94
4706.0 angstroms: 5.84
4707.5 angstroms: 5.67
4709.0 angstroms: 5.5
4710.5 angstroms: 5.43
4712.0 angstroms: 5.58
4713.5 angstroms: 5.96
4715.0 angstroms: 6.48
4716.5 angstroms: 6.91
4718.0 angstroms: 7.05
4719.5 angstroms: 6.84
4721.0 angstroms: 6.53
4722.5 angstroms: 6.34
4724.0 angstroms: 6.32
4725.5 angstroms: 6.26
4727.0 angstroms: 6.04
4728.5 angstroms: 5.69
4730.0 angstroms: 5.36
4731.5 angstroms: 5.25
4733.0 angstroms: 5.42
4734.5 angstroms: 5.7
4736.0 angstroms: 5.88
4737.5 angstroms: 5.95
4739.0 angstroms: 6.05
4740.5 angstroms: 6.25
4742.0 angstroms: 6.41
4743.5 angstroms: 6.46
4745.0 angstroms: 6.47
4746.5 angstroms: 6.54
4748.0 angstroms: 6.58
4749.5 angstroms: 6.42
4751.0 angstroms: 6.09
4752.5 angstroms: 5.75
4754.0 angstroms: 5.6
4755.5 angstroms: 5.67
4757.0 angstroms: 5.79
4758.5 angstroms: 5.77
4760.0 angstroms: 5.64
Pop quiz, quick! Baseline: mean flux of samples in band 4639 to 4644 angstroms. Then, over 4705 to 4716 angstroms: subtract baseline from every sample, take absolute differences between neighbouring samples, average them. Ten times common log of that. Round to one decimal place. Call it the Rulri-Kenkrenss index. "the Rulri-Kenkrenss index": -6.1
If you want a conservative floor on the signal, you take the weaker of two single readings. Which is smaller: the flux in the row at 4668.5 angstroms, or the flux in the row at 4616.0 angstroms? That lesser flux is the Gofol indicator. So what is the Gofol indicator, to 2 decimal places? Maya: 5.16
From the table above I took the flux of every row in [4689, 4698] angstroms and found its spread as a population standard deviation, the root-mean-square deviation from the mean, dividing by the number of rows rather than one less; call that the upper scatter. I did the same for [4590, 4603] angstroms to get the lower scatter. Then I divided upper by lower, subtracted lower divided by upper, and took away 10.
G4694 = -10.1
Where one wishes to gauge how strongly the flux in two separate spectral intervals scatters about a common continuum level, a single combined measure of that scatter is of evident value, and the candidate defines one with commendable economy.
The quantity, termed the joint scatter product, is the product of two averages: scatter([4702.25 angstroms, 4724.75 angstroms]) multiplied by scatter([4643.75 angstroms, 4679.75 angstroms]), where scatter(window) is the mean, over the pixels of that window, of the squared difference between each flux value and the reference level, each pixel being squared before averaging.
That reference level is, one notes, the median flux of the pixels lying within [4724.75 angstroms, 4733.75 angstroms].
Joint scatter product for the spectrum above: 0.12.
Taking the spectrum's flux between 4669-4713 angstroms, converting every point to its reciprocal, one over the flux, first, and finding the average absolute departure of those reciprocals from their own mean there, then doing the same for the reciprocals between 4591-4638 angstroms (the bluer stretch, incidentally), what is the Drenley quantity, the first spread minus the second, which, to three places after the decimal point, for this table -0.011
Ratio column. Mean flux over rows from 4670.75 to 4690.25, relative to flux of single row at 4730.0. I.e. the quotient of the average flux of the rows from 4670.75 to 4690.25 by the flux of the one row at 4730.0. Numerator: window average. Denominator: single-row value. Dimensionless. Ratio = 1.02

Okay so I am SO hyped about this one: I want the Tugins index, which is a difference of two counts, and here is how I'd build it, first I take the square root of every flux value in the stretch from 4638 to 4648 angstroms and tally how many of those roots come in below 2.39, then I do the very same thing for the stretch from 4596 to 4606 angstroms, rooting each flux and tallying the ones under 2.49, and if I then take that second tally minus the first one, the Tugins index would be 3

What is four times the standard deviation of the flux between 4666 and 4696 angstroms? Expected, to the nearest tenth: 1.1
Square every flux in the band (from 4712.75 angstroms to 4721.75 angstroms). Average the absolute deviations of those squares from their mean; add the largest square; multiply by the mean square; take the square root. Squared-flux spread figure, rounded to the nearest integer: 49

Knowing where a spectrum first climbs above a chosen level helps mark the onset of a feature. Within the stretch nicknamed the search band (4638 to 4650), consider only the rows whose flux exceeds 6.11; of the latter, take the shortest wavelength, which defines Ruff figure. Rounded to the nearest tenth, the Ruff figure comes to 4644.5 angstroms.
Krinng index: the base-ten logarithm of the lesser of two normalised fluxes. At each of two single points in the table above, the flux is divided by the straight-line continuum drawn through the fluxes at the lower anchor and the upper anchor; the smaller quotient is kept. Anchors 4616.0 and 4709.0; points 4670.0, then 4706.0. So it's -0.075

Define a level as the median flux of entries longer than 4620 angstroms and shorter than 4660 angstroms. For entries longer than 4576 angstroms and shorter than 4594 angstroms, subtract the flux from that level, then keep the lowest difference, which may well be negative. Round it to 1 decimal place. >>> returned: 0.3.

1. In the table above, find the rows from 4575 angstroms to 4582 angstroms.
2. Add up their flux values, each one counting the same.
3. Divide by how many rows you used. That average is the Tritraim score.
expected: 5.62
